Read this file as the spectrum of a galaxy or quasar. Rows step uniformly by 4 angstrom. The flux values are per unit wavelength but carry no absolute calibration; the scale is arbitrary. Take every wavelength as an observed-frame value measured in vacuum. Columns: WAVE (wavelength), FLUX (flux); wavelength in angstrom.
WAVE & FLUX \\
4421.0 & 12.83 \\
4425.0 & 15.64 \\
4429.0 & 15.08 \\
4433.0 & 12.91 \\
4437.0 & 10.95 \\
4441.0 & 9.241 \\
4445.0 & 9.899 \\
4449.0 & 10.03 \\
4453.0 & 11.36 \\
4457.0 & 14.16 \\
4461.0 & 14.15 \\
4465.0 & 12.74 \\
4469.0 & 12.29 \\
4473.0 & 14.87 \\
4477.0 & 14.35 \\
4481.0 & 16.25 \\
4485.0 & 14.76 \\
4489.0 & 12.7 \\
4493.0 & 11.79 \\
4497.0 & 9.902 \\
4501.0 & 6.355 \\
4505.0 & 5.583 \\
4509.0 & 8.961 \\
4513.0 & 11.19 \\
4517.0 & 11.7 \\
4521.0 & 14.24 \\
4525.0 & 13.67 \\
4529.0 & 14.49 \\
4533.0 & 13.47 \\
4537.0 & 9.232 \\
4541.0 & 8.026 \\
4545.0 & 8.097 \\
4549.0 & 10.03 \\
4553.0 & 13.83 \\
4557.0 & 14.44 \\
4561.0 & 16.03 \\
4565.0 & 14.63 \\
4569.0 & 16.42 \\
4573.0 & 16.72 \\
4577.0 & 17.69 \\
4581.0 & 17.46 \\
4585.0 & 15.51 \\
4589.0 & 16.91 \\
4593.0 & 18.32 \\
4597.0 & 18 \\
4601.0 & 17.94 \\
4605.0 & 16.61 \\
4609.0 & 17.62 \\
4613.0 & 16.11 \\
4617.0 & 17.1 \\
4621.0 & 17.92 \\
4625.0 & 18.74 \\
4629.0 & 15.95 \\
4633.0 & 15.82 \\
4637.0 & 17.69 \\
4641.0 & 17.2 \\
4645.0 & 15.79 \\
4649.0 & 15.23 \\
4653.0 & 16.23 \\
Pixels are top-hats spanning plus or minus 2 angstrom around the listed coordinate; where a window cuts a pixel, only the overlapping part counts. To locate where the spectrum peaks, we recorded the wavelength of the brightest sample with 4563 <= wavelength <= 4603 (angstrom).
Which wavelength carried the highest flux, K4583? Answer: 4593.0 angstrom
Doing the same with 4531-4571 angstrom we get 4569.0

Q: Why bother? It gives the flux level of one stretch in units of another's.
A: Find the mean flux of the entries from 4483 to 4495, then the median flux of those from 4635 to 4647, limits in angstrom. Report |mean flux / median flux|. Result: 0.76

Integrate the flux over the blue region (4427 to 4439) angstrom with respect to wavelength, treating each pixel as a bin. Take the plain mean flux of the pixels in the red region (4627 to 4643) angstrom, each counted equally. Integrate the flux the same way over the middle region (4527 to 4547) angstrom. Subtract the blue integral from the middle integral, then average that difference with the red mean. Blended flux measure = 37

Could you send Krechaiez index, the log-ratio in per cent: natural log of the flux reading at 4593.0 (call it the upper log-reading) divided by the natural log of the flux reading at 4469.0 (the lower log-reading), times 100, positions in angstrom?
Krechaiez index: 116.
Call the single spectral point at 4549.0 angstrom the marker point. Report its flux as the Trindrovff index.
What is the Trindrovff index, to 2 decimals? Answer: 10.03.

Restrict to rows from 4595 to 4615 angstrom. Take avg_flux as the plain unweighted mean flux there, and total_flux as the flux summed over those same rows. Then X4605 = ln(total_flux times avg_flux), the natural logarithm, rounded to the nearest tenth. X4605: 7.3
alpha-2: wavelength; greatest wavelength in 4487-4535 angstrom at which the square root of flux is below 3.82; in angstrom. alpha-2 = 4533.0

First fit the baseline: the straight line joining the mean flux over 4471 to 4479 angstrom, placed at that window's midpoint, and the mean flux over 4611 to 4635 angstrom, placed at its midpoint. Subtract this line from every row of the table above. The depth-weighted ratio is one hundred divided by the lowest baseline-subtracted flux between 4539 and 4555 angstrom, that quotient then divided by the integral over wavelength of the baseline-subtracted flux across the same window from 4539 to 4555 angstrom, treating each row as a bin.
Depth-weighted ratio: 0.1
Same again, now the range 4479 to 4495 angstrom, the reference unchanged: 2.2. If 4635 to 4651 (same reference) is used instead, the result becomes 3.8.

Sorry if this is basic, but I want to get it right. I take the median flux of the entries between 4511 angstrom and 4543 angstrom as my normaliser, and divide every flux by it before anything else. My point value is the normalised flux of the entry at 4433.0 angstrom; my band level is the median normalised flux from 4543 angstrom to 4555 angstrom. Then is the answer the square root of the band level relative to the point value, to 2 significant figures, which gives 0.88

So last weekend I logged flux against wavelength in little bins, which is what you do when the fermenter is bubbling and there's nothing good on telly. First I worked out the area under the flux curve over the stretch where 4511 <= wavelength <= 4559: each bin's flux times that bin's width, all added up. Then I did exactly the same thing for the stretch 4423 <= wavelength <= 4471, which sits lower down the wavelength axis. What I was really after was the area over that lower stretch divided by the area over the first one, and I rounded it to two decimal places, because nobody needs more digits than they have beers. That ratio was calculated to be 1.04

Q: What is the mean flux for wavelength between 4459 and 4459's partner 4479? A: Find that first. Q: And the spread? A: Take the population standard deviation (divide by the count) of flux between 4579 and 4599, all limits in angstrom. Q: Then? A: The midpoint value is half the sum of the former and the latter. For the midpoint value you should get 7.3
